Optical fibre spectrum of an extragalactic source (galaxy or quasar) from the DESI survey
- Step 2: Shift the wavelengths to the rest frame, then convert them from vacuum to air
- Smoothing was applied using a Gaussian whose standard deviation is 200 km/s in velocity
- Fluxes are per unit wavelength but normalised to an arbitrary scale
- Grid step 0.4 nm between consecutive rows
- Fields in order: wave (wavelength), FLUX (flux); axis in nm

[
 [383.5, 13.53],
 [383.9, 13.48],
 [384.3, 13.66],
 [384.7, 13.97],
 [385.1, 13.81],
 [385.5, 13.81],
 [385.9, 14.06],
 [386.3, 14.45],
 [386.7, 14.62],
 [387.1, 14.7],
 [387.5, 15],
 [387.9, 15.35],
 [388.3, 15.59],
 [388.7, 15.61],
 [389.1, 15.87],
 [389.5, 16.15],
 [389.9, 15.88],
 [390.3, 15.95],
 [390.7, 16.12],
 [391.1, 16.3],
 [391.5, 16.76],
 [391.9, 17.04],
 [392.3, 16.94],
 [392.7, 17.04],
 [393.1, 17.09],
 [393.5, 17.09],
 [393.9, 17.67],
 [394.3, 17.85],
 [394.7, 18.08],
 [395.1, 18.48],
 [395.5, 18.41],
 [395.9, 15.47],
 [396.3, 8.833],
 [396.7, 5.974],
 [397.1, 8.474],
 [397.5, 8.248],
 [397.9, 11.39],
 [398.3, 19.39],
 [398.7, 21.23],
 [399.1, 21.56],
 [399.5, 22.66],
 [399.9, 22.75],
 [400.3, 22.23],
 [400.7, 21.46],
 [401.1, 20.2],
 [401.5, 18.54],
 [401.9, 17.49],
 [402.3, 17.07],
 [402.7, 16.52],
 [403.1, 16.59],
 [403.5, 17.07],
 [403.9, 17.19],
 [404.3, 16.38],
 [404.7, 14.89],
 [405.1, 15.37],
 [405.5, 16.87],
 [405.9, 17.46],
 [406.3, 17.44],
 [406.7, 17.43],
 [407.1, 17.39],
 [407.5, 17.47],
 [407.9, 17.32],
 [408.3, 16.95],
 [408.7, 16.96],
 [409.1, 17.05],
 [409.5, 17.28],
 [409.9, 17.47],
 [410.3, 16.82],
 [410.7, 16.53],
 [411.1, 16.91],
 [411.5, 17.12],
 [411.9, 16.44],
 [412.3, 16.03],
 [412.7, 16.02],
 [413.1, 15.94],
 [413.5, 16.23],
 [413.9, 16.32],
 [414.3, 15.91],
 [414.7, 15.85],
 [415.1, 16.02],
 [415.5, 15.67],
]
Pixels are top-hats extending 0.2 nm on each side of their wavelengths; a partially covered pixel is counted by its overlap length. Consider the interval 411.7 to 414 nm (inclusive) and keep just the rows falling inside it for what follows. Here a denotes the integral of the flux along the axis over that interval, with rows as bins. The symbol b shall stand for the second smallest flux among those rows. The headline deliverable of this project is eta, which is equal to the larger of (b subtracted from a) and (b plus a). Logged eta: 53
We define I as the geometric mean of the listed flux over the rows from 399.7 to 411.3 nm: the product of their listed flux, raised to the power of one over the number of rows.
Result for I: 17.5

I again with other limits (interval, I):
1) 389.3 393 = 16.5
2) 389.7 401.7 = 16.1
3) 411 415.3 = 16.2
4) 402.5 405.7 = 16.3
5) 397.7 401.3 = 20.0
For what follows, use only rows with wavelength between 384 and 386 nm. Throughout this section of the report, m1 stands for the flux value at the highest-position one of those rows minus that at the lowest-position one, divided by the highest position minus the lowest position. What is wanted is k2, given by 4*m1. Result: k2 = 1.0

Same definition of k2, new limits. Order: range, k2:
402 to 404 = 0.3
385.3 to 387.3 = 2.2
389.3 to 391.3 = 0.4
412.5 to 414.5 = -0.3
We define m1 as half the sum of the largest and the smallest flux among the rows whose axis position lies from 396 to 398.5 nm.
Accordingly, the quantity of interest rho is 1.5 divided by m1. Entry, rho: 0.118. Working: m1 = 13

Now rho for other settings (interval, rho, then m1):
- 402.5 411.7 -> 0.093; 16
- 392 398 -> 0.123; 12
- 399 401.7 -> 0.073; 21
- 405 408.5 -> 0.091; 16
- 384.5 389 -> 0.102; 15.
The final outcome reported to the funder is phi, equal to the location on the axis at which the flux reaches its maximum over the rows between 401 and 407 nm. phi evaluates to 401.1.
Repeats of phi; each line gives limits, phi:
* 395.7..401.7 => 399.9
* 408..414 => 409.9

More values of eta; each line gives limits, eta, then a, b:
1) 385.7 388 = 48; 33.7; 14.45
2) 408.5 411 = 59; 42.5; 16.82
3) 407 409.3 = 56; 39.5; 16.96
